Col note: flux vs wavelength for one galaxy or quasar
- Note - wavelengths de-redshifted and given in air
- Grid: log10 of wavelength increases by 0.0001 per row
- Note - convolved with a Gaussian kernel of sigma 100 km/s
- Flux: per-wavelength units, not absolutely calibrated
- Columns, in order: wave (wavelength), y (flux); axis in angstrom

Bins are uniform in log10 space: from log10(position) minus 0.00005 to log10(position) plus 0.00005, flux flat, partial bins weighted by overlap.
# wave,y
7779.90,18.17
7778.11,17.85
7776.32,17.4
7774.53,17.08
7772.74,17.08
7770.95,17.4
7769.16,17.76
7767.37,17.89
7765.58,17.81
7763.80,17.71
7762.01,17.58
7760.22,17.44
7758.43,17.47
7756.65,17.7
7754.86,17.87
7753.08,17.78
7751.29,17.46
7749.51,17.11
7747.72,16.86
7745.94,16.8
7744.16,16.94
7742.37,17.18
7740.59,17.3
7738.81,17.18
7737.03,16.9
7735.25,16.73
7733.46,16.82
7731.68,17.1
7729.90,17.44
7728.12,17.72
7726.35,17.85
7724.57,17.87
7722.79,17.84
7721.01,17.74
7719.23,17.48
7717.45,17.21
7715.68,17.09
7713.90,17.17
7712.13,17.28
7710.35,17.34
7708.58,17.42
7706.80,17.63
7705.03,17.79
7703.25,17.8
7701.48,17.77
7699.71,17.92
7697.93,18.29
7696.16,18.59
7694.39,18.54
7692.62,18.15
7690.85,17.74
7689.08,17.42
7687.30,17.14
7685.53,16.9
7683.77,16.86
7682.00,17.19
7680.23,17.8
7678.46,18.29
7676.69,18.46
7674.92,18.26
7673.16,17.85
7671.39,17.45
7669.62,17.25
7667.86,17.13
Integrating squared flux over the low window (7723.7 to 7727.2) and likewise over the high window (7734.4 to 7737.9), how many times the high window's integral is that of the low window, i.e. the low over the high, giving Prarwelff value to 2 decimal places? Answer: 1.13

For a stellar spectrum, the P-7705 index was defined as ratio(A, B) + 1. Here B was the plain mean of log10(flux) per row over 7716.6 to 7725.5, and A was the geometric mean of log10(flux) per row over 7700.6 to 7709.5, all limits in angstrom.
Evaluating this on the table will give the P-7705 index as 2.00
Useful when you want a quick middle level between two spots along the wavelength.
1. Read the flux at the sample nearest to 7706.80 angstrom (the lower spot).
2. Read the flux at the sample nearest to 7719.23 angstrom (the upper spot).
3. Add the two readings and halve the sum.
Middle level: 17.6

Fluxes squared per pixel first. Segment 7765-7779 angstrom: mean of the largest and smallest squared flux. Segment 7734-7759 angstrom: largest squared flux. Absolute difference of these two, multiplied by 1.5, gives 20.2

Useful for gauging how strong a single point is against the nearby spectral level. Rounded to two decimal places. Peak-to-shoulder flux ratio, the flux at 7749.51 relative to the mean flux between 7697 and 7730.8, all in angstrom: 0.97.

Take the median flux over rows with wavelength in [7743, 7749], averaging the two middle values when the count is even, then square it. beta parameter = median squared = 284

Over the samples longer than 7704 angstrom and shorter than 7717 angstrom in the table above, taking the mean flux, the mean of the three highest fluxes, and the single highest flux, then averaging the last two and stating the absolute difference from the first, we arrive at 0.31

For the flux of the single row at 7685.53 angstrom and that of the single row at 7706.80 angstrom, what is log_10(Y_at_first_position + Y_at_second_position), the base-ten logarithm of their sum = 1.54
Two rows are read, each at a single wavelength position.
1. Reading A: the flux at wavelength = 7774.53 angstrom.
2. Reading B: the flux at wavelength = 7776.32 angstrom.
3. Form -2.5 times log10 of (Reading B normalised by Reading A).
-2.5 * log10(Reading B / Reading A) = -0.02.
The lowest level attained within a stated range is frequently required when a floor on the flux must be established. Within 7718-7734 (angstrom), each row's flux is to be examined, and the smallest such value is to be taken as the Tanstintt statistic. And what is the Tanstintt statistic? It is 16.82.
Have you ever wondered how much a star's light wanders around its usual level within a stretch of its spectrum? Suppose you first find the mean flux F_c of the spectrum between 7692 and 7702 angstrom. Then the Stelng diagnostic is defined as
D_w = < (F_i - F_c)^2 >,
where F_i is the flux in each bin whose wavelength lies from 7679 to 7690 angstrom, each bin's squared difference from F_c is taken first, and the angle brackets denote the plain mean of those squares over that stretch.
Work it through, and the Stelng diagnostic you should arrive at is 1.1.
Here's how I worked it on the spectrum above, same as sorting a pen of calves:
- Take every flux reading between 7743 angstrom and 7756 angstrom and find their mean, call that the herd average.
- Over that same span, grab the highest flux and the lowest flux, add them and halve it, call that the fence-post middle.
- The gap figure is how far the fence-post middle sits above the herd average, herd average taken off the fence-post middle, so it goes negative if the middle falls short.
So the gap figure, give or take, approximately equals 0.075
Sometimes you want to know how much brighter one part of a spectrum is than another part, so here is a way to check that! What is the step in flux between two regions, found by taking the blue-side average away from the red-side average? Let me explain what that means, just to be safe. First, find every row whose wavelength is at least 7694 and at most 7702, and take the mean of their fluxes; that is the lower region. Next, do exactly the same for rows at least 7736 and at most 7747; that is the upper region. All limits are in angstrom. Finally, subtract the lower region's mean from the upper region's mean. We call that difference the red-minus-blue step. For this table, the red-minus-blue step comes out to -1.2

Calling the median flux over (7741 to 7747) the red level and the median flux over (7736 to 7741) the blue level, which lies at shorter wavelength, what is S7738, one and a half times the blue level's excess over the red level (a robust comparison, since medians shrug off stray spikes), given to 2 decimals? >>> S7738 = 0.36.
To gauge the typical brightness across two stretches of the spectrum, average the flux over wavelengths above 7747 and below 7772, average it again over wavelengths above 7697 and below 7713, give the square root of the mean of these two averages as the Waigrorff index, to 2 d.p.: 4.20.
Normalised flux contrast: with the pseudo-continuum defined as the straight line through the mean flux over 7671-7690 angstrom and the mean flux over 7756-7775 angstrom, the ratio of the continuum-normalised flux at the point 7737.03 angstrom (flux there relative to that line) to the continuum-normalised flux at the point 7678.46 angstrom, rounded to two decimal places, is 0.93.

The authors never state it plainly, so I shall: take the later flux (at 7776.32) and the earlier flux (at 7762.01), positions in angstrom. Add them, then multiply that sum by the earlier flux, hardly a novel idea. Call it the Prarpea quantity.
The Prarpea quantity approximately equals 615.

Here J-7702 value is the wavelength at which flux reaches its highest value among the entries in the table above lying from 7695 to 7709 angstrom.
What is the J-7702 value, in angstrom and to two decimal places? 7696.16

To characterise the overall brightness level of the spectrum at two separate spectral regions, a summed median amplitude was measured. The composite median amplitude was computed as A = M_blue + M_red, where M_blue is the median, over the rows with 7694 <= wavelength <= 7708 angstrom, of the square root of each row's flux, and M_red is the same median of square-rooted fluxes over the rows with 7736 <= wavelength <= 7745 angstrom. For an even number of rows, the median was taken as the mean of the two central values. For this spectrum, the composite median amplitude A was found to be 8.37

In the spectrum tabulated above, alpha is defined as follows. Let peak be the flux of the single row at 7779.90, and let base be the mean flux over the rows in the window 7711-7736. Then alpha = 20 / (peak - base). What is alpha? 25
